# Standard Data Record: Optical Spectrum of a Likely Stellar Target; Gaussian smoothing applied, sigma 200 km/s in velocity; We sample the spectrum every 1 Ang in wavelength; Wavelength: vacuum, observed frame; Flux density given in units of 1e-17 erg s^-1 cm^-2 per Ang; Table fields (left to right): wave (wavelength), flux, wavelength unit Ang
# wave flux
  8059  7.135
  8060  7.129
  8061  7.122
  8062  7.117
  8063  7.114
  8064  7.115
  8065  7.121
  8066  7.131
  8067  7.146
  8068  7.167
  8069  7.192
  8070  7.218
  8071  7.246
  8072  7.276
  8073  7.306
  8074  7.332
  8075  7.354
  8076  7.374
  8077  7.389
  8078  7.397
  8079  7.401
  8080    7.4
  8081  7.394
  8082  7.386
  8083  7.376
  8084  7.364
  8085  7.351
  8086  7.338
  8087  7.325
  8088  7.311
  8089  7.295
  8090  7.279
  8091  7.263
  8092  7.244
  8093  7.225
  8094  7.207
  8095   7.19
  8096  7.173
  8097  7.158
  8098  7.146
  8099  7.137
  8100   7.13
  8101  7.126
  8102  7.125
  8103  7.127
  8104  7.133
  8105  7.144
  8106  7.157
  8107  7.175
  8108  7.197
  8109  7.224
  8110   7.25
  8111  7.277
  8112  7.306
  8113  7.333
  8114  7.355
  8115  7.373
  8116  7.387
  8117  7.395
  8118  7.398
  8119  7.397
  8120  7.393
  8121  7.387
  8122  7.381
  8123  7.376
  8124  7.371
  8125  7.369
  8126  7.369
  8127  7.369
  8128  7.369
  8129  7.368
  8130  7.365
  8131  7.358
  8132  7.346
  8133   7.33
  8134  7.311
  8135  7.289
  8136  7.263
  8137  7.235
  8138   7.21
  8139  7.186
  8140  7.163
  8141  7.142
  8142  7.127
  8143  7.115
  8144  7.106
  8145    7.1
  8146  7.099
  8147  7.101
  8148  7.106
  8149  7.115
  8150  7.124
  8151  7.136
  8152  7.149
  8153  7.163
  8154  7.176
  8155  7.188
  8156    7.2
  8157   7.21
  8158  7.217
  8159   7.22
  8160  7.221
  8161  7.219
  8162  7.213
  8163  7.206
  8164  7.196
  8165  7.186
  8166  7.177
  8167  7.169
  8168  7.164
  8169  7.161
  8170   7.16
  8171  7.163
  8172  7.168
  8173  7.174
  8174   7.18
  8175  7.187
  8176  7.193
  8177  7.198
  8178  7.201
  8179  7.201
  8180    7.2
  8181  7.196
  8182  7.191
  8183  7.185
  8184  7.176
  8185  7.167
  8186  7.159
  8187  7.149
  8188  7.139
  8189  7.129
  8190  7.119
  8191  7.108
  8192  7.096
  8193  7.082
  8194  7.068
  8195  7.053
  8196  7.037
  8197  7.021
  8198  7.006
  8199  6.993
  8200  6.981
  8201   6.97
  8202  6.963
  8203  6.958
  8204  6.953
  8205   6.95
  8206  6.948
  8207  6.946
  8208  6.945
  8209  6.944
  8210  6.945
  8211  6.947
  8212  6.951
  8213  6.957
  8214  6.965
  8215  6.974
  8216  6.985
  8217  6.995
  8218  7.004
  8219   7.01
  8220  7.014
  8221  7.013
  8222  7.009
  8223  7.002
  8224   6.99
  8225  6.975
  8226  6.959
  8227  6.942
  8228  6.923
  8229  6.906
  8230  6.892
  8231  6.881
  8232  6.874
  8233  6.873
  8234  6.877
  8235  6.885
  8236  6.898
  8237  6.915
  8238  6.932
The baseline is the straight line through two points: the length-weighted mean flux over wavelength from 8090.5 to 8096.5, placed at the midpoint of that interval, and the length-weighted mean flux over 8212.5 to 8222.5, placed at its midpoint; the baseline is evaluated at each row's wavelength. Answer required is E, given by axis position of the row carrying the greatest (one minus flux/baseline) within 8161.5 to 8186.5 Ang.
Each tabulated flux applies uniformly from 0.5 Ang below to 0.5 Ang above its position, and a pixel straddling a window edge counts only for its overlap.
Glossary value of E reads 8169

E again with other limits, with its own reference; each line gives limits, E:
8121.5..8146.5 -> 8145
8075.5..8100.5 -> 8100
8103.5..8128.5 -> 8104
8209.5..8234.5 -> 8232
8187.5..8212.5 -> 8207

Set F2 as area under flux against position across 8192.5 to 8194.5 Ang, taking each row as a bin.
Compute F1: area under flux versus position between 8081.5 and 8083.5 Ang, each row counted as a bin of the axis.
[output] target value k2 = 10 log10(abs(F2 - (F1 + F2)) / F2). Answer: 0.18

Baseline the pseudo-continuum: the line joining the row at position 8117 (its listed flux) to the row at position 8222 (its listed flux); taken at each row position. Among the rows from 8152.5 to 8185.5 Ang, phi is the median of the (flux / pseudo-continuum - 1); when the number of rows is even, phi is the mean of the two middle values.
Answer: -0.003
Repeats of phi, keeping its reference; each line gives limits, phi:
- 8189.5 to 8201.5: -0.009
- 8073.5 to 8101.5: -0.026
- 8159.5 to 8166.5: -0.003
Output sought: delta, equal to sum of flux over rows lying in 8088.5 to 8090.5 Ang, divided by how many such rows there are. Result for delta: 7.29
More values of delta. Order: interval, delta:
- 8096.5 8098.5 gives 7.15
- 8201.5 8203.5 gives 6.96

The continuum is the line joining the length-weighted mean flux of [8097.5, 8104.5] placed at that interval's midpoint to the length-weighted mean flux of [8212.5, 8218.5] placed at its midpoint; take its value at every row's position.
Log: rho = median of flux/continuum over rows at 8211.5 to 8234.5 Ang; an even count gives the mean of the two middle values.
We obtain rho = 1.00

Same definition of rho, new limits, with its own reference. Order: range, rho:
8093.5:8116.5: 1.01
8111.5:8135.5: 1.04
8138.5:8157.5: 1.01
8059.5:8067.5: 0.99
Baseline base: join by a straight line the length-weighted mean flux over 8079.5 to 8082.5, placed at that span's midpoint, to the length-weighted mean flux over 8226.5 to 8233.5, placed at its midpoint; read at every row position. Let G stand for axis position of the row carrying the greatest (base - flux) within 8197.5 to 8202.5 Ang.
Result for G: 8202 Ang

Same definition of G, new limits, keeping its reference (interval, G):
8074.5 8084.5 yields 8075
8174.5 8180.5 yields 8175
